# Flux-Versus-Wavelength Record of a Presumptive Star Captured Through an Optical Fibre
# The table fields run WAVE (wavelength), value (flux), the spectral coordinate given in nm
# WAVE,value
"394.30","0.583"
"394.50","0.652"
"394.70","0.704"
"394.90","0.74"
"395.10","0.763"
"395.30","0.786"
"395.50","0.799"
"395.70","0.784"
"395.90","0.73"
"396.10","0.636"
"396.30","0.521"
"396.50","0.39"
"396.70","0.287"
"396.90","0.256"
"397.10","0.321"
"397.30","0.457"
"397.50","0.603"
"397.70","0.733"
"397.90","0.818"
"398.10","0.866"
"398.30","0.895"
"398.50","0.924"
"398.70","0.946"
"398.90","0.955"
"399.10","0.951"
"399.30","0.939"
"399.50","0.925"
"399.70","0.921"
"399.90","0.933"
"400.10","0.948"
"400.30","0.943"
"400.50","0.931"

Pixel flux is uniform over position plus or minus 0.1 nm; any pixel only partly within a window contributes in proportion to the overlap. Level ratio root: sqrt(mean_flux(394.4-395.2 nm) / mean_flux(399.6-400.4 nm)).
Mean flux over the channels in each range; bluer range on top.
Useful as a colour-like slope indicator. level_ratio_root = 0.87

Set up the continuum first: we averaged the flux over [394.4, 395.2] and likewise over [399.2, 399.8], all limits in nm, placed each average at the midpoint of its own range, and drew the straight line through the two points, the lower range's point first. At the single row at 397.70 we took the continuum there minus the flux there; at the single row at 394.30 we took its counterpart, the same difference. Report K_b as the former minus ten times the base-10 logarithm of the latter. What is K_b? 10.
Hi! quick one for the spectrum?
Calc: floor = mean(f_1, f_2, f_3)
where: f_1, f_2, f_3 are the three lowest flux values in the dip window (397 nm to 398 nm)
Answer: 0.5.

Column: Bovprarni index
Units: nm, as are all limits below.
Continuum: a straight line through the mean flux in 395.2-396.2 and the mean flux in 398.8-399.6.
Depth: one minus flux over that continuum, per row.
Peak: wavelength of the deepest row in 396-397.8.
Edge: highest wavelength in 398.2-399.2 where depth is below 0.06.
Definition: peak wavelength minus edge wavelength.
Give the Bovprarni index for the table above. -2.20 nm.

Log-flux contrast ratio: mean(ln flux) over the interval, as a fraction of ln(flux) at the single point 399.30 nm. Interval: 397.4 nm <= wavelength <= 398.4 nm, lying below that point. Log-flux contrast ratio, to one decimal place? 4.0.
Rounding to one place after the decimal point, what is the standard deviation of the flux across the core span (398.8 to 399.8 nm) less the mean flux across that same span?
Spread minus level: -0.9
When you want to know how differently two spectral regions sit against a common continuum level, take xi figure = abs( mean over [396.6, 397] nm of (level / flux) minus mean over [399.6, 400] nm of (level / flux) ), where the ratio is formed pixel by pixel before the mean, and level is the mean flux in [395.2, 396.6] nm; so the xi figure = 1.7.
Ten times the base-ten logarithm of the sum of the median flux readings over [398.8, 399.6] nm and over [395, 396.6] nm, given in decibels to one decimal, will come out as 2.3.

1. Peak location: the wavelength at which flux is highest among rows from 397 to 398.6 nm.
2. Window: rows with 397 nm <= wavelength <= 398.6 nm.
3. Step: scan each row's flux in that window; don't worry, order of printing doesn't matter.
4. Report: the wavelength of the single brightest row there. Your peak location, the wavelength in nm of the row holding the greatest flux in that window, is 398.50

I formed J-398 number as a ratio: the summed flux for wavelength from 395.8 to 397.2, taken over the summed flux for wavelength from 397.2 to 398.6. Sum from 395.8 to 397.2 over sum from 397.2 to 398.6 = 0.59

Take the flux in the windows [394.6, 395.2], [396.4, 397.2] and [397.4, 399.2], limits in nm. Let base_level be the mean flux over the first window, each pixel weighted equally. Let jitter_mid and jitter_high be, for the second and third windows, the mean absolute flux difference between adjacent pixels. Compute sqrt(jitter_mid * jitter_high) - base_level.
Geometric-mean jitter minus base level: -0.68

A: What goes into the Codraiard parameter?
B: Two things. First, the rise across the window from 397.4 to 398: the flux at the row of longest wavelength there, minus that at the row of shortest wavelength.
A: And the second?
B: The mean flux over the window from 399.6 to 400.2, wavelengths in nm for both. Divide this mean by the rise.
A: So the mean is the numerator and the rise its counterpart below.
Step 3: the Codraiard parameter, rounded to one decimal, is 4.3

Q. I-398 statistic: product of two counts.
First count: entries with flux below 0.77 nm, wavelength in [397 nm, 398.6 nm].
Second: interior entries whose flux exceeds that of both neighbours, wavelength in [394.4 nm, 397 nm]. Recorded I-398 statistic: 4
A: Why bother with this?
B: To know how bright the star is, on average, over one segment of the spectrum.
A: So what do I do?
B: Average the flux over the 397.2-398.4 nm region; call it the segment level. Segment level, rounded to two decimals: 0.73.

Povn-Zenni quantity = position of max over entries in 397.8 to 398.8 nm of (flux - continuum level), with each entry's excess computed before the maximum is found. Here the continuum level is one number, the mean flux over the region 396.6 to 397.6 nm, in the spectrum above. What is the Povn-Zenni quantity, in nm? 398.70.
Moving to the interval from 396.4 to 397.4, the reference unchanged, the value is 397.30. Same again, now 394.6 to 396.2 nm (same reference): 395.50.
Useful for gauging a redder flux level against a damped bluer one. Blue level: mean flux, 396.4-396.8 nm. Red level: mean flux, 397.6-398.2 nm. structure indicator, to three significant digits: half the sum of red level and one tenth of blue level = 0.420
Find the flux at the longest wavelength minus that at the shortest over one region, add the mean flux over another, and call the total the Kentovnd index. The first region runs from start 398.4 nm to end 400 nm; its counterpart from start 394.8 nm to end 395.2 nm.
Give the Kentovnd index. 0.76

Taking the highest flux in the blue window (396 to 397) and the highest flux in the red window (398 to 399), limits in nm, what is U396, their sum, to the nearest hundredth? 1.59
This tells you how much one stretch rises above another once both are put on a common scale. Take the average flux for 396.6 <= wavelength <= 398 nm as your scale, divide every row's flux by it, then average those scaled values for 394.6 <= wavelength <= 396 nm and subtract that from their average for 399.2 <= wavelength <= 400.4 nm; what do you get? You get 0.36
